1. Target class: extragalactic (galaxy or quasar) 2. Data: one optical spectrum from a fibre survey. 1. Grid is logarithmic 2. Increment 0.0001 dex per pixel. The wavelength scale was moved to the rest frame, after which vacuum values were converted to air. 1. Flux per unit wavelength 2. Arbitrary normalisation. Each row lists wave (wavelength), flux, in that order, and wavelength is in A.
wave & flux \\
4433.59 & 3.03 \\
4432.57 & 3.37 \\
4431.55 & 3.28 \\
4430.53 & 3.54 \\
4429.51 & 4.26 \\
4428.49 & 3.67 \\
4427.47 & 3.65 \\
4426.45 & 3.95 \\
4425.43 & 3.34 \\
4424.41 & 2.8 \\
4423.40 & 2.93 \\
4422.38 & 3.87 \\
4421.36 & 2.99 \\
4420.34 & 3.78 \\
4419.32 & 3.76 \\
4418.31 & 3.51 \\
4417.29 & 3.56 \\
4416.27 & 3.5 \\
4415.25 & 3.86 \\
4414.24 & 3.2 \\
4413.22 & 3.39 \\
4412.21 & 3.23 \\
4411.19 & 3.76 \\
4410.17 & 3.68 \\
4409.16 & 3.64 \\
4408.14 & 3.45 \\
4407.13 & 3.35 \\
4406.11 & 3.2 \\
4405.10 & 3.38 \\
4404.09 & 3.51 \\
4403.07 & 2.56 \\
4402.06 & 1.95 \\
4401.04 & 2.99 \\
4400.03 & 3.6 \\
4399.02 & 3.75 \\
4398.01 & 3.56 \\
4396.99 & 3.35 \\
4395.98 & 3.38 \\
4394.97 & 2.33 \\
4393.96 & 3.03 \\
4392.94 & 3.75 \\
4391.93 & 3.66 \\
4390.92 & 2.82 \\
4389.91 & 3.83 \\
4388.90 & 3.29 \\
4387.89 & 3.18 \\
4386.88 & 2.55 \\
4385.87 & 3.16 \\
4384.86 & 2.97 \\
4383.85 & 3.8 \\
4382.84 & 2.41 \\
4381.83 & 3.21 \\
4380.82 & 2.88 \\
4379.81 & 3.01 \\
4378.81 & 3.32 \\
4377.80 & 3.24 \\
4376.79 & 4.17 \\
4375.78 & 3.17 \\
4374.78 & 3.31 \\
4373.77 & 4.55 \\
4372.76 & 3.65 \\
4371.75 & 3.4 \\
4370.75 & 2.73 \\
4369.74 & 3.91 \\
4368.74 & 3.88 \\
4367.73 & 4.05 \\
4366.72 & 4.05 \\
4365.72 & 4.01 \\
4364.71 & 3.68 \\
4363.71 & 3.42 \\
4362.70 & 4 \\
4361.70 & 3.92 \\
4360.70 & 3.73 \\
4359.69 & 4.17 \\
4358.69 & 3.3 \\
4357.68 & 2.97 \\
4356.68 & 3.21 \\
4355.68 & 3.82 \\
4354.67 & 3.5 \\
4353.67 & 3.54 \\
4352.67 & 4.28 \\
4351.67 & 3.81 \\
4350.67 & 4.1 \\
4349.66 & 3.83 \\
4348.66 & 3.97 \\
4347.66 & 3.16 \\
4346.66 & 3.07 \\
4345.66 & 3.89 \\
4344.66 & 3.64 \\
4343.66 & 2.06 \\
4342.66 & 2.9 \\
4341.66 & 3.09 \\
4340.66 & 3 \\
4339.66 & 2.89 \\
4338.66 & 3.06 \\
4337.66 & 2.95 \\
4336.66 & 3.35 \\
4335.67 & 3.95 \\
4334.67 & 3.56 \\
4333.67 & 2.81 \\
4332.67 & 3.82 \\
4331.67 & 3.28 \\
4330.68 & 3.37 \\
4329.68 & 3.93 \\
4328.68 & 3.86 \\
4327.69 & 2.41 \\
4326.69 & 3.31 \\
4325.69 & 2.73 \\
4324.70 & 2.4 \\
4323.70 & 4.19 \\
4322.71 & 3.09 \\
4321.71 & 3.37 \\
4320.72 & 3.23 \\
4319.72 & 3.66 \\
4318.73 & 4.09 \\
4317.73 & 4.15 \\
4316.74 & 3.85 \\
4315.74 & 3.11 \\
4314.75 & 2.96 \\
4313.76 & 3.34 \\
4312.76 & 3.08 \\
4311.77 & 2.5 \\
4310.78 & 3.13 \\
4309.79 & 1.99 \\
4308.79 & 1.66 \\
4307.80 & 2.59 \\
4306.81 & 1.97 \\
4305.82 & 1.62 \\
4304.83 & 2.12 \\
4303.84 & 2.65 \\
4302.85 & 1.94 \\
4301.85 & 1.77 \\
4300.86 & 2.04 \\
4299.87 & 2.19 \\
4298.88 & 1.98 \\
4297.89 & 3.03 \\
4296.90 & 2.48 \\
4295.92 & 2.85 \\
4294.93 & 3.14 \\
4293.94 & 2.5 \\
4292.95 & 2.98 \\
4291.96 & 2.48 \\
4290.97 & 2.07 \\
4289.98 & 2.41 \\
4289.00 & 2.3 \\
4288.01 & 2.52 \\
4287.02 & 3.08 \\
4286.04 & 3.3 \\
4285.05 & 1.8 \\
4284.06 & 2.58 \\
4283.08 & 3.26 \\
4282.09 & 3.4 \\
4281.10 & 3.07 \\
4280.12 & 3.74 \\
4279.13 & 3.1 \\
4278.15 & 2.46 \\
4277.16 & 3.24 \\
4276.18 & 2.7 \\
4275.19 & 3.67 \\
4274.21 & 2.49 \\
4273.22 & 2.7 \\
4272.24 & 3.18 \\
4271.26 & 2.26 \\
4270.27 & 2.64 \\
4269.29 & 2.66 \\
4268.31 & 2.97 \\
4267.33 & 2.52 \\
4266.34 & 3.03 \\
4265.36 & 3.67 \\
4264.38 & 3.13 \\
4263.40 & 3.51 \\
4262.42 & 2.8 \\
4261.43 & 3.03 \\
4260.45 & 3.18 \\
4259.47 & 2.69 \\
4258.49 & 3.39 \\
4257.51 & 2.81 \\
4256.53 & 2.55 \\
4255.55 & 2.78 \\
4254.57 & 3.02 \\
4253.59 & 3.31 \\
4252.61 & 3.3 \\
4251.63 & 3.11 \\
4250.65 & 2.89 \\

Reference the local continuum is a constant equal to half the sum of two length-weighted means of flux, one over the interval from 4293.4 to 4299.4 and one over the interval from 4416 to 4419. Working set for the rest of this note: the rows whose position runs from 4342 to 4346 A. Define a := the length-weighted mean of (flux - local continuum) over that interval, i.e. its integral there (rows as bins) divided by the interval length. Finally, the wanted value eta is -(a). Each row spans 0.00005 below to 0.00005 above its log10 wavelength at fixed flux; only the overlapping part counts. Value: 0.01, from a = -0.01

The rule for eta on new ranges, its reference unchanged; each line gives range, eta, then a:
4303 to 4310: 1.02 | -1.02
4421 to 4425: -0.05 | 0.05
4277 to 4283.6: -0.07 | 0.07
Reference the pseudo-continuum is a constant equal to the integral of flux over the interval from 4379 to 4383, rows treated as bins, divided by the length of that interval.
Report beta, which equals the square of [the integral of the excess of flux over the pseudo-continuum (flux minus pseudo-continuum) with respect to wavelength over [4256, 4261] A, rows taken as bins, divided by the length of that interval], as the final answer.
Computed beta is 0.00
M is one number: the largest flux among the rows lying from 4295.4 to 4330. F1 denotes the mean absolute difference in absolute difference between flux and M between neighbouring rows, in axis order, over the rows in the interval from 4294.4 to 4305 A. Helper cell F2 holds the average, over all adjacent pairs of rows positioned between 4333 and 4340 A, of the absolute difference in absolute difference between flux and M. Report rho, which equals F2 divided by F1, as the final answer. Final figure 0.9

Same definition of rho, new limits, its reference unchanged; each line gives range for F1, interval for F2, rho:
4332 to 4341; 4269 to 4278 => 1.3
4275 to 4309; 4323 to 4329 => 1.9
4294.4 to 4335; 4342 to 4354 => 1.0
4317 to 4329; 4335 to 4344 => 0.5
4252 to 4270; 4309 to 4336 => 1.5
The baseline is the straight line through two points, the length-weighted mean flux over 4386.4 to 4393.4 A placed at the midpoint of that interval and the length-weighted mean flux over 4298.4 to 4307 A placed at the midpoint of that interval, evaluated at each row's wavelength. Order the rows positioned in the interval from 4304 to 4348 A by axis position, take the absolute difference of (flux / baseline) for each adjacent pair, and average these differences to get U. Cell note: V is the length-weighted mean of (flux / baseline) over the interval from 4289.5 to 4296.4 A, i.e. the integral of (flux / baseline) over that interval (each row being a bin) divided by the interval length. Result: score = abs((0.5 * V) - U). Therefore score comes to 0.5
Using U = 0.23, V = 1.39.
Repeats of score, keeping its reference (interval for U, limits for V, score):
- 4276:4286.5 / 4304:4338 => 0.3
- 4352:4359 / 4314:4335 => 0.6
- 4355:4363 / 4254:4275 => 0.9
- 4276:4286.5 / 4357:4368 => 0.3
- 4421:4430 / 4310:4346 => 0.6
